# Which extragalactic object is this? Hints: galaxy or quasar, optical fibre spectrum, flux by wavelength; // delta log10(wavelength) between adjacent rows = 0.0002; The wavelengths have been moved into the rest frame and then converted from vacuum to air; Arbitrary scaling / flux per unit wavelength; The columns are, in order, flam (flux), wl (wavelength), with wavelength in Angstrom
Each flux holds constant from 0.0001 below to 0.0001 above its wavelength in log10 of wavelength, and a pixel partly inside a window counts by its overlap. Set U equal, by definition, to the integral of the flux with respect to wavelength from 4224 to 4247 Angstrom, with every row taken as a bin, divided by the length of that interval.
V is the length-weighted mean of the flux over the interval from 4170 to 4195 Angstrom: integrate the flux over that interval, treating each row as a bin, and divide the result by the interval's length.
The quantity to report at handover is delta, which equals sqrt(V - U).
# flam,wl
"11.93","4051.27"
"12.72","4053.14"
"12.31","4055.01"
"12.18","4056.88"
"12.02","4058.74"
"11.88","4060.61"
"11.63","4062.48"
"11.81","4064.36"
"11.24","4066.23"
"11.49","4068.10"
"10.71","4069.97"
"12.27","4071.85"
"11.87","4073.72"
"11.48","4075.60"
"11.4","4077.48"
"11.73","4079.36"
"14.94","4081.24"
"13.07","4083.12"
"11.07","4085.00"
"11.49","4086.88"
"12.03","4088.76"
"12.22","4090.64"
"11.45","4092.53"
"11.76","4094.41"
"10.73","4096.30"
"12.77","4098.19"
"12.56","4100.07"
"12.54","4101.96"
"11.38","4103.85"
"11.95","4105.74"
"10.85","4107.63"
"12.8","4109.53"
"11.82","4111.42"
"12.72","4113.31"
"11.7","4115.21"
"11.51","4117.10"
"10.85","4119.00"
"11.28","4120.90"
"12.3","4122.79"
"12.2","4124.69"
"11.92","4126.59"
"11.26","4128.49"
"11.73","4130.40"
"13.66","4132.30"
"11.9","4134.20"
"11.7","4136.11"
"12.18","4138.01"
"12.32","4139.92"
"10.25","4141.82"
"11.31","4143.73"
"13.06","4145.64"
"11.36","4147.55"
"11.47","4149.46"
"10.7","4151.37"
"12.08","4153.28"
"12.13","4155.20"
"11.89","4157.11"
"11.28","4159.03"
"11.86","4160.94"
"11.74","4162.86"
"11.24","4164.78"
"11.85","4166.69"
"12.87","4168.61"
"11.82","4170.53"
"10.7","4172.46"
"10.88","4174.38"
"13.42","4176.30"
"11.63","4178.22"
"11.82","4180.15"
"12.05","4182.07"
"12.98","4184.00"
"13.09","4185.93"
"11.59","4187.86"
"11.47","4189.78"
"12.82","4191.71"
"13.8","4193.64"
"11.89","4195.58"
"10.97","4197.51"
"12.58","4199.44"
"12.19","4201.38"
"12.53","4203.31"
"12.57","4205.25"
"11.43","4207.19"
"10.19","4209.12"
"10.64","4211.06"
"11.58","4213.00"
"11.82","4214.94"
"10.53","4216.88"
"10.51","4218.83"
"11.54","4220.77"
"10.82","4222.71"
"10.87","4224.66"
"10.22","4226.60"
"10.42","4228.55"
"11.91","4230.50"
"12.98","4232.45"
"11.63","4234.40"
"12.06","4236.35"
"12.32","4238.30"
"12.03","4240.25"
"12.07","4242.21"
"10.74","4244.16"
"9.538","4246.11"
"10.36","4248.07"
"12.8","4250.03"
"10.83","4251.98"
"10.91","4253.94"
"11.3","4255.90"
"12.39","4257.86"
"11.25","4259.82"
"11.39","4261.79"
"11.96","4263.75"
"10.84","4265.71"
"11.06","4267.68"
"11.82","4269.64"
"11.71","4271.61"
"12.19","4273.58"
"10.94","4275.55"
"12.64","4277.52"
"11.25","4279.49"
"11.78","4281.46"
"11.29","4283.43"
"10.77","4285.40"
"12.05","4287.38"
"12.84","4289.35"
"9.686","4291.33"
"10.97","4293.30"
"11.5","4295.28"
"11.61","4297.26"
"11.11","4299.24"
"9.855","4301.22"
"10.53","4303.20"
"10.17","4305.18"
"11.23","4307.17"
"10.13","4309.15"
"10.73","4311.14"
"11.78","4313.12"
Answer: 0.86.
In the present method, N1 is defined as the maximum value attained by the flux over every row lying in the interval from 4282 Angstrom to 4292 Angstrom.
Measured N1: 12.84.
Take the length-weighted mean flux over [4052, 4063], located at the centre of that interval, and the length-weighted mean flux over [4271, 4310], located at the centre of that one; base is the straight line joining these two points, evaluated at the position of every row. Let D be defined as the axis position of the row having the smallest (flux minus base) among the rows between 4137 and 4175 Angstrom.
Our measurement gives 4141.82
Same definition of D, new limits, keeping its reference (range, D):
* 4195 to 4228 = 4209.12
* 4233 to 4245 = 4244.16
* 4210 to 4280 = 4246.11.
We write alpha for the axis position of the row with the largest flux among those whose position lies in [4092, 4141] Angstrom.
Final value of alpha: 4132.30 Angstrom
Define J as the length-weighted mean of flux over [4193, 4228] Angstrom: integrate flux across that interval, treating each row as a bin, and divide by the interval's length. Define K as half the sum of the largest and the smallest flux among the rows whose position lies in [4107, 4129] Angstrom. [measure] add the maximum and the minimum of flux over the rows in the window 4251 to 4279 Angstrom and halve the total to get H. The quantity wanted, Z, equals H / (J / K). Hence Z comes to 12.1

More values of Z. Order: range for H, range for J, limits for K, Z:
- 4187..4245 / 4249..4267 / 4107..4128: 12.3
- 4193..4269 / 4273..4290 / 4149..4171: 11.7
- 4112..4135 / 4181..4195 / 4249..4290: 11.6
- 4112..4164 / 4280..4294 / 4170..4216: 12.6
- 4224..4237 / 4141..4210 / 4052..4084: 12.5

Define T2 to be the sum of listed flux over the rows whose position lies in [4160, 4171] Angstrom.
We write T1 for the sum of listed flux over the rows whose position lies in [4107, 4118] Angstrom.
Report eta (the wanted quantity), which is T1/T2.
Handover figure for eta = 1.00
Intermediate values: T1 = 71.4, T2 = 71.4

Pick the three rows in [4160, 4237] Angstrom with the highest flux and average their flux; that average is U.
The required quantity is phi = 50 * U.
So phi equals 672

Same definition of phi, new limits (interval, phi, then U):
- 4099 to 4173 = 660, 13.2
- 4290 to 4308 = 572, 11.4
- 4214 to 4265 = 636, 12.7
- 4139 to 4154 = 624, 12.5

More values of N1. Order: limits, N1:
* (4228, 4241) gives 12.98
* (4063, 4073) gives 12.27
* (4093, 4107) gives 12.77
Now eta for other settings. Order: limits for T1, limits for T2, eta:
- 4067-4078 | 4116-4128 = 0.99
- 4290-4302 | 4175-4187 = 0.86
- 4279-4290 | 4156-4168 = 1.00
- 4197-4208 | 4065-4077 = 1.05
